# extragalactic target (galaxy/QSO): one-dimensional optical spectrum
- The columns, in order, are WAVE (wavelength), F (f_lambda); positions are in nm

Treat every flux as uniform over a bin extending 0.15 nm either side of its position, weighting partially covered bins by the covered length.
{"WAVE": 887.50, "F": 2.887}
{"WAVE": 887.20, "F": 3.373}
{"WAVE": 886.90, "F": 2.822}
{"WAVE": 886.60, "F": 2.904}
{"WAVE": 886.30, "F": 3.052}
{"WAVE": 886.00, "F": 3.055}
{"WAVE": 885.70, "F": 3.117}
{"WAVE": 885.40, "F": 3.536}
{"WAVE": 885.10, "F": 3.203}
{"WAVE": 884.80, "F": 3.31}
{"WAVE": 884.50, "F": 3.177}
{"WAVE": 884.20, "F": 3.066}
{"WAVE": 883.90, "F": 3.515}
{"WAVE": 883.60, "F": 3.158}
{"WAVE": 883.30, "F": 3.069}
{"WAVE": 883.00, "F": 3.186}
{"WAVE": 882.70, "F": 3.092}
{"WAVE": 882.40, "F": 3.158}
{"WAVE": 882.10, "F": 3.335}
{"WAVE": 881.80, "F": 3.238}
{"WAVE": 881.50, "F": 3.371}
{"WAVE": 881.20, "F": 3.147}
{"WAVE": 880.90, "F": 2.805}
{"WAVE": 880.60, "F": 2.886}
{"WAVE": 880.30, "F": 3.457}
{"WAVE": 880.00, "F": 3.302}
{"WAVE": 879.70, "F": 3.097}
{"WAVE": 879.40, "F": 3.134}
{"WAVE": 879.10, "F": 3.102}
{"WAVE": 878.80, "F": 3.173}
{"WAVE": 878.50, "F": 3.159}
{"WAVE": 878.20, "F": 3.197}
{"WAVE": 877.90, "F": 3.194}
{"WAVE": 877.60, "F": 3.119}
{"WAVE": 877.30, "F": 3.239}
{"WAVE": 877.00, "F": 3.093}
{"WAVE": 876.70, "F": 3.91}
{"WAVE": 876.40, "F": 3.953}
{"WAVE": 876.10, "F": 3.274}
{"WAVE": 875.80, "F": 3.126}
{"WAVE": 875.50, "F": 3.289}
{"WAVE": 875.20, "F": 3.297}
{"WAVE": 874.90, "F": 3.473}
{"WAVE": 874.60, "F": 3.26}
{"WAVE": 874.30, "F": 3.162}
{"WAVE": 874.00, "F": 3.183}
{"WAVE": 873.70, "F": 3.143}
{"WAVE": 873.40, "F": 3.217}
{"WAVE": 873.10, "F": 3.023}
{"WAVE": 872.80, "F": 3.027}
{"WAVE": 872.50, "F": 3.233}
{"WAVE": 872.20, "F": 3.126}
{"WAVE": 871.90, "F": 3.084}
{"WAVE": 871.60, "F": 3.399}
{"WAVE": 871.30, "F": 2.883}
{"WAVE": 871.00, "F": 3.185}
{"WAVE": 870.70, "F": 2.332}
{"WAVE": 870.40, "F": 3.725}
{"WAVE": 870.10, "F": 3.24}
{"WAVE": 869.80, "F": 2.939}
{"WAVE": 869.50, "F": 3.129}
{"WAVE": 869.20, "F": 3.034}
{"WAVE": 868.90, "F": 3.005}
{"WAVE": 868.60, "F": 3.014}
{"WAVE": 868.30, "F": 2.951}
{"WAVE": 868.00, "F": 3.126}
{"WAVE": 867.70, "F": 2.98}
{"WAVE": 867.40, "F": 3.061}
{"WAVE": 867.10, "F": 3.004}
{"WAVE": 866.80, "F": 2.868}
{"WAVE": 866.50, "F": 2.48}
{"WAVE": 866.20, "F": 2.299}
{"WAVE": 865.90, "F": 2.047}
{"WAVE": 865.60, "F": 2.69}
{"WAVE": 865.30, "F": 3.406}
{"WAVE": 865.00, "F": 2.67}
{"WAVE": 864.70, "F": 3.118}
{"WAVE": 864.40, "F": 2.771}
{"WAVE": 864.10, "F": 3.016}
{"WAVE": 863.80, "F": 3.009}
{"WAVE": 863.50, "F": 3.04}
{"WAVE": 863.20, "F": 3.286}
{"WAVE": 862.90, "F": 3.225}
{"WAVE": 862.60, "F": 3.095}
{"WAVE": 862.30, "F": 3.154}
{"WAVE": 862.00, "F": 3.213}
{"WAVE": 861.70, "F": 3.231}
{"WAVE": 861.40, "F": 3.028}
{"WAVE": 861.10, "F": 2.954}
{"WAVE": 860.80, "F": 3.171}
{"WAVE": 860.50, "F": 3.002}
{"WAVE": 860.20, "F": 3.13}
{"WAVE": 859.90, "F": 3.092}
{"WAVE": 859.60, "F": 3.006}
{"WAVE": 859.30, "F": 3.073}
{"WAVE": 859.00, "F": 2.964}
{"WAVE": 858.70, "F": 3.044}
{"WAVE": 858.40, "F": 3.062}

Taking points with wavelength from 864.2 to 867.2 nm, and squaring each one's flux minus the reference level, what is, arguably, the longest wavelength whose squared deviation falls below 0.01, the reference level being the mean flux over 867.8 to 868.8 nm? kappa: 867.10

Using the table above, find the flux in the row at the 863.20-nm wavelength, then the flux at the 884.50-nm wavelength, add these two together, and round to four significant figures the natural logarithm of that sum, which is 1.866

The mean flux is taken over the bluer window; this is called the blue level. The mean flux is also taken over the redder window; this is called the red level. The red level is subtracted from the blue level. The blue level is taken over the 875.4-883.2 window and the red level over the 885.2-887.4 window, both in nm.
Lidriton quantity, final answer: 0.11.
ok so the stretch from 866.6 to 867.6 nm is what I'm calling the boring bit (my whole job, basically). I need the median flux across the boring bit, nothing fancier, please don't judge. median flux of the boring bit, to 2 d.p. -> 3.00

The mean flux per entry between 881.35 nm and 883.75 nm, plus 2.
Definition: 5.20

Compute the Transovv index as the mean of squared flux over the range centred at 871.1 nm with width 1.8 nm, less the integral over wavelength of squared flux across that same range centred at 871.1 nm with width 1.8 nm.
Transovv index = -8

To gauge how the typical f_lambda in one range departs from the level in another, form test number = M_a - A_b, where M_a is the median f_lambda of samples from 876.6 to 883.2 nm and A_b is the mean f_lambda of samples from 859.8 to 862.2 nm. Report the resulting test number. 0.06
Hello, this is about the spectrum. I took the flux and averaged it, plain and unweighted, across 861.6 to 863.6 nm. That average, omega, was 3.18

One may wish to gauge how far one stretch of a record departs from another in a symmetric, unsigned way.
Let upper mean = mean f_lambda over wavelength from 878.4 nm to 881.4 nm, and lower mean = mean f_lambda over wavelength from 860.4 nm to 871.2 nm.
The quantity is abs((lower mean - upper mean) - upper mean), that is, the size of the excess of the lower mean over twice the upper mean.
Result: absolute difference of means 3.27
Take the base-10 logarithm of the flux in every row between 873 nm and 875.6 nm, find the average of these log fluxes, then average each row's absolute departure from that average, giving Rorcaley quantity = 0.012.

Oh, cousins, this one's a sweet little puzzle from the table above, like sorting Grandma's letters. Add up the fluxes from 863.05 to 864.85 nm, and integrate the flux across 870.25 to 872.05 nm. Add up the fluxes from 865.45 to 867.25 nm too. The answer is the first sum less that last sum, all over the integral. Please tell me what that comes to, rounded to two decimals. 0.51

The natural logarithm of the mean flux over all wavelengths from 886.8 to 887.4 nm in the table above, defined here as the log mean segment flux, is 1.13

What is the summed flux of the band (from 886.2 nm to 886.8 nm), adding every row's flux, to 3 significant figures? 5.96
